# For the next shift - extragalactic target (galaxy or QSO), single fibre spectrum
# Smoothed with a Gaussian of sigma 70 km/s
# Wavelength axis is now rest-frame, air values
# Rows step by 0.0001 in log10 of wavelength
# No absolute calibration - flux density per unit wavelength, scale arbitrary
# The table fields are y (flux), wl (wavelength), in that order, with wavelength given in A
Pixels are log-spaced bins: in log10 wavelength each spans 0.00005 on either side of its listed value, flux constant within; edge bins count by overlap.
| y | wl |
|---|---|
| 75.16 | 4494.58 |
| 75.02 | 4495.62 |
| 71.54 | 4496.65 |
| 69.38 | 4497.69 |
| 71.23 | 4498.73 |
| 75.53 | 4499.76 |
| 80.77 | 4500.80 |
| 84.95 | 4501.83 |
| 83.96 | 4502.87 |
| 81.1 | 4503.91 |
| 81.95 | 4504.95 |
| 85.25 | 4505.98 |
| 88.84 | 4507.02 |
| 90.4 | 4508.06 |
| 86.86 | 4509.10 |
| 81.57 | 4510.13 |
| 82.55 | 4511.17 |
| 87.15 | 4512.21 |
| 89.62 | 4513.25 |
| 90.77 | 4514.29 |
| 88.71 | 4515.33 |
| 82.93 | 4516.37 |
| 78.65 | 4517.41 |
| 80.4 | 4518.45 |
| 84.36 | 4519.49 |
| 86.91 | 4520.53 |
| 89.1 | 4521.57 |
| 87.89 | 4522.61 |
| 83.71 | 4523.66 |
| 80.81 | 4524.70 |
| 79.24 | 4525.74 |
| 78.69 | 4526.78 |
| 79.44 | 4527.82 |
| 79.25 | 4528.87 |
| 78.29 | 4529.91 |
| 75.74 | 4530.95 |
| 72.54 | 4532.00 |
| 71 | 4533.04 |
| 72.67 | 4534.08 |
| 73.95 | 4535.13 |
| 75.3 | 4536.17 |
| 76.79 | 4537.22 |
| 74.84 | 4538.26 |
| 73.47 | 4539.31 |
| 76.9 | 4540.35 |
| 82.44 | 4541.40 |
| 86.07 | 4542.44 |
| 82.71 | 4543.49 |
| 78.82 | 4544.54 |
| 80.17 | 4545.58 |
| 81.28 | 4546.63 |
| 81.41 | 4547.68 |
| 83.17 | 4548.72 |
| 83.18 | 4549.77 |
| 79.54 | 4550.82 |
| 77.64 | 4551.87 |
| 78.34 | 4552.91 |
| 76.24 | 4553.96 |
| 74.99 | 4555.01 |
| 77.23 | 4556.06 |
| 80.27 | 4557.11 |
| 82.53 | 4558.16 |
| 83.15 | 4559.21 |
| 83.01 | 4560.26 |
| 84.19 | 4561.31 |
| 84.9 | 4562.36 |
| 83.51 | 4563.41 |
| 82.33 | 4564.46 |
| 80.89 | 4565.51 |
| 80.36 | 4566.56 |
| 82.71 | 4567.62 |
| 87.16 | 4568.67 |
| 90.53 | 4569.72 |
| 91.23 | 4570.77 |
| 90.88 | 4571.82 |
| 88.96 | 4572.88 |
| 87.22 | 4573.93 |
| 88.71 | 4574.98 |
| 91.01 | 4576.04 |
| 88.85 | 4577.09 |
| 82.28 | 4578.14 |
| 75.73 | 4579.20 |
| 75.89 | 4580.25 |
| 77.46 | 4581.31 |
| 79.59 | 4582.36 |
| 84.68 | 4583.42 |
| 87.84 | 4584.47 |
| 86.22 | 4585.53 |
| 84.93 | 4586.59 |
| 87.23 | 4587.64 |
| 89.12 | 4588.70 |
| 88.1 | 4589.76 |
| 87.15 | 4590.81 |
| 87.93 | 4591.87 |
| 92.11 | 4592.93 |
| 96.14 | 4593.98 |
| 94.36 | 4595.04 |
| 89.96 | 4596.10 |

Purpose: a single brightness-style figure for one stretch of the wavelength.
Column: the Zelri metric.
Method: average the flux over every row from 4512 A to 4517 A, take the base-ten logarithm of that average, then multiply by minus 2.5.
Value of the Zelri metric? -4.86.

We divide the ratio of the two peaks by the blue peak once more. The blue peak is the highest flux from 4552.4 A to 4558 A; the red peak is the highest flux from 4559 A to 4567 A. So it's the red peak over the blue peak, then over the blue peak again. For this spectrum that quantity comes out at 0.0132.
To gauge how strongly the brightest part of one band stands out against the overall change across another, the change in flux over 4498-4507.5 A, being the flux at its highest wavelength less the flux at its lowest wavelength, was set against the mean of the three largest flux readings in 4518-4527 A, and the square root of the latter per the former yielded 2.2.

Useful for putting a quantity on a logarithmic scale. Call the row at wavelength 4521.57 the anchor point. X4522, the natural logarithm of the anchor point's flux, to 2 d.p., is 4.49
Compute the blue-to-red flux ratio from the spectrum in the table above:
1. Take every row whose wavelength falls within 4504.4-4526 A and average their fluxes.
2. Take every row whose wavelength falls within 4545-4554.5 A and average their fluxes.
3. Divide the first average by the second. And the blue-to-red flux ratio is 1.06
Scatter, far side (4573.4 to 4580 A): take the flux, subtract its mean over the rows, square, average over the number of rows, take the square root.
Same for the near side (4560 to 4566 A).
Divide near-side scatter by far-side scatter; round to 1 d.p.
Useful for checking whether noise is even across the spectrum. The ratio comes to 0.3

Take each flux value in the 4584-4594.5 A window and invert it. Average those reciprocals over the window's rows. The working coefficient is 0.0113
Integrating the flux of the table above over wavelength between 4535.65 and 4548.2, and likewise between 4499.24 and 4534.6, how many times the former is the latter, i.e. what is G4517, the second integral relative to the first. 2.9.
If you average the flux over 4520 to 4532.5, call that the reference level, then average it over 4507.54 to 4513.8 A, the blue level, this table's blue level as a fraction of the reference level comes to 1.07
